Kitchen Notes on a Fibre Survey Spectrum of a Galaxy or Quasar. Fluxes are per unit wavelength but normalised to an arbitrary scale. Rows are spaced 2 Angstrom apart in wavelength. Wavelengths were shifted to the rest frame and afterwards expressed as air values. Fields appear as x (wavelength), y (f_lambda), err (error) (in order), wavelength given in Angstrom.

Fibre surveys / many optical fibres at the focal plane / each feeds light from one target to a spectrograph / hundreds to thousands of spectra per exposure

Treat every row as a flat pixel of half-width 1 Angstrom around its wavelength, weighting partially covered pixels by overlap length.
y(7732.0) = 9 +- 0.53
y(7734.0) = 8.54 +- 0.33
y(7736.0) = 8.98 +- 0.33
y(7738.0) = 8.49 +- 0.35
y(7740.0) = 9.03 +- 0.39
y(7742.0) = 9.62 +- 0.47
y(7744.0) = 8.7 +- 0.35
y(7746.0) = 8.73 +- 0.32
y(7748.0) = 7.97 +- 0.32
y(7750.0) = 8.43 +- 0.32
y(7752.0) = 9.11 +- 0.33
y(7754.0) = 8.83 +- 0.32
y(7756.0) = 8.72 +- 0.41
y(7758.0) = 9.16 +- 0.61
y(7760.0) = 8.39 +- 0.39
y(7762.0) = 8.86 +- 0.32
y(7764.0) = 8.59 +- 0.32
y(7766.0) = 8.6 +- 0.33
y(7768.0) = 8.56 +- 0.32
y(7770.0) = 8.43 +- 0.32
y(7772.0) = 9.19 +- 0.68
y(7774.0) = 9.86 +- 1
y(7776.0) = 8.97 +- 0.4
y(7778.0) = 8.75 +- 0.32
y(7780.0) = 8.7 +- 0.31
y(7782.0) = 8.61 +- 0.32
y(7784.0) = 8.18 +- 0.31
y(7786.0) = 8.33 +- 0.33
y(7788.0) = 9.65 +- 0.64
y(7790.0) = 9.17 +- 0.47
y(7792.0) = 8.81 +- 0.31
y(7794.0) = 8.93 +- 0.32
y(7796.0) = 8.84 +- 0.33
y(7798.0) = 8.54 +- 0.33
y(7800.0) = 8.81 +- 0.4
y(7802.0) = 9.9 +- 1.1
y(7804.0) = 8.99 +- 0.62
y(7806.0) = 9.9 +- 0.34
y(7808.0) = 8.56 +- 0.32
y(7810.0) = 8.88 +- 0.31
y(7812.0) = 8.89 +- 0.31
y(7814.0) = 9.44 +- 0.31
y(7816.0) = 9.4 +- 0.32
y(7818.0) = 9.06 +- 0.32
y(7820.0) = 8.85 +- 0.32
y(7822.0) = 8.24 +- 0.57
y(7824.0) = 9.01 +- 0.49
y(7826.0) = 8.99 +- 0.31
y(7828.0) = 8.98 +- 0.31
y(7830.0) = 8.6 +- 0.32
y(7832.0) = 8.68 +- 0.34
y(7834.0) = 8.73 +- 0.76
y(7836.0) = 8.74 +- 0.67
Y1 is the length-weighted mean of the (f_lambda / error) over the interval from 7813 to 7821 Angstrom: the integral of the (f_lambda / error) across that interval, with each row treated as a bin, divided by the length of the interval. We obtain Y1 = 28.9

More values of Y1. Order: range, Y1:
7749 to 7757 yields 25.7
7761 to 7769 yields 26.8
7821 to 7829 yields 22.7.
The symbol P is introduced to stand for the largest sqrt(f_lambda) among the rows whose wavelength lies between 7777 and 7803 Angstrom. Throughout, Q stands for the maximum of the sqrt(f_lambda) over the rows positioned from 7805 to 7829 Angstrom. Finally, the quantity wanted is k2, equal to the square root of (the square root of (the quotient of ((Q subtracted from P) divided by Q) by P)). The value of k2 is 0.00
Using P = 3.146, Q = 3.15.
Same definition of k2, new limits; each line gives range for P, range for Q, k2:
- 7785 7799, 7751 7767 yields 0.30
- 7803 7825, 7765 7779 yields 0.16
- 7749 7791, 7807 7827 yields 0.29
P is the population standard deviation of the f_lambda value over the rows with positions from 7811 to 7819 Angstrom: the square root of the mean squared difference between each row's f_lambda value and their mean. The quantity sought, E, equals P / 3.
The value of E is 0.08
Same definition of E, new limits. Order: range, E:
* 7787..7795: 0.11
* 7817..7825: 0.11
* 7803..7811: 0.17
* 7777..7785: 0.08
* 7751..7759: 0.06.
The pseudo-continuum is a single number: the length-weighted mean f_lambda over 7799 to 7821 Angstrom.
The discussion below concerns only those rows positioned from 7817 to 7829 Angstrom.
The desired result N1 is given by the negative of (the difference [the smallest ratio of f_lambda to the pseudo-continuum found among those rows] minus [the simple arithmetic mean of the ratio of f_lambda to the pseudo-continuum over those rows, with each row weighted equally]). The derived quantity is 0.07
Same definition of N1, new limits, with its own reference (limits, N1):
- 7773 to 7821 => 0.09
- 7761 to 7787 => 0.06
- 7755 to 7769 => 0.03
